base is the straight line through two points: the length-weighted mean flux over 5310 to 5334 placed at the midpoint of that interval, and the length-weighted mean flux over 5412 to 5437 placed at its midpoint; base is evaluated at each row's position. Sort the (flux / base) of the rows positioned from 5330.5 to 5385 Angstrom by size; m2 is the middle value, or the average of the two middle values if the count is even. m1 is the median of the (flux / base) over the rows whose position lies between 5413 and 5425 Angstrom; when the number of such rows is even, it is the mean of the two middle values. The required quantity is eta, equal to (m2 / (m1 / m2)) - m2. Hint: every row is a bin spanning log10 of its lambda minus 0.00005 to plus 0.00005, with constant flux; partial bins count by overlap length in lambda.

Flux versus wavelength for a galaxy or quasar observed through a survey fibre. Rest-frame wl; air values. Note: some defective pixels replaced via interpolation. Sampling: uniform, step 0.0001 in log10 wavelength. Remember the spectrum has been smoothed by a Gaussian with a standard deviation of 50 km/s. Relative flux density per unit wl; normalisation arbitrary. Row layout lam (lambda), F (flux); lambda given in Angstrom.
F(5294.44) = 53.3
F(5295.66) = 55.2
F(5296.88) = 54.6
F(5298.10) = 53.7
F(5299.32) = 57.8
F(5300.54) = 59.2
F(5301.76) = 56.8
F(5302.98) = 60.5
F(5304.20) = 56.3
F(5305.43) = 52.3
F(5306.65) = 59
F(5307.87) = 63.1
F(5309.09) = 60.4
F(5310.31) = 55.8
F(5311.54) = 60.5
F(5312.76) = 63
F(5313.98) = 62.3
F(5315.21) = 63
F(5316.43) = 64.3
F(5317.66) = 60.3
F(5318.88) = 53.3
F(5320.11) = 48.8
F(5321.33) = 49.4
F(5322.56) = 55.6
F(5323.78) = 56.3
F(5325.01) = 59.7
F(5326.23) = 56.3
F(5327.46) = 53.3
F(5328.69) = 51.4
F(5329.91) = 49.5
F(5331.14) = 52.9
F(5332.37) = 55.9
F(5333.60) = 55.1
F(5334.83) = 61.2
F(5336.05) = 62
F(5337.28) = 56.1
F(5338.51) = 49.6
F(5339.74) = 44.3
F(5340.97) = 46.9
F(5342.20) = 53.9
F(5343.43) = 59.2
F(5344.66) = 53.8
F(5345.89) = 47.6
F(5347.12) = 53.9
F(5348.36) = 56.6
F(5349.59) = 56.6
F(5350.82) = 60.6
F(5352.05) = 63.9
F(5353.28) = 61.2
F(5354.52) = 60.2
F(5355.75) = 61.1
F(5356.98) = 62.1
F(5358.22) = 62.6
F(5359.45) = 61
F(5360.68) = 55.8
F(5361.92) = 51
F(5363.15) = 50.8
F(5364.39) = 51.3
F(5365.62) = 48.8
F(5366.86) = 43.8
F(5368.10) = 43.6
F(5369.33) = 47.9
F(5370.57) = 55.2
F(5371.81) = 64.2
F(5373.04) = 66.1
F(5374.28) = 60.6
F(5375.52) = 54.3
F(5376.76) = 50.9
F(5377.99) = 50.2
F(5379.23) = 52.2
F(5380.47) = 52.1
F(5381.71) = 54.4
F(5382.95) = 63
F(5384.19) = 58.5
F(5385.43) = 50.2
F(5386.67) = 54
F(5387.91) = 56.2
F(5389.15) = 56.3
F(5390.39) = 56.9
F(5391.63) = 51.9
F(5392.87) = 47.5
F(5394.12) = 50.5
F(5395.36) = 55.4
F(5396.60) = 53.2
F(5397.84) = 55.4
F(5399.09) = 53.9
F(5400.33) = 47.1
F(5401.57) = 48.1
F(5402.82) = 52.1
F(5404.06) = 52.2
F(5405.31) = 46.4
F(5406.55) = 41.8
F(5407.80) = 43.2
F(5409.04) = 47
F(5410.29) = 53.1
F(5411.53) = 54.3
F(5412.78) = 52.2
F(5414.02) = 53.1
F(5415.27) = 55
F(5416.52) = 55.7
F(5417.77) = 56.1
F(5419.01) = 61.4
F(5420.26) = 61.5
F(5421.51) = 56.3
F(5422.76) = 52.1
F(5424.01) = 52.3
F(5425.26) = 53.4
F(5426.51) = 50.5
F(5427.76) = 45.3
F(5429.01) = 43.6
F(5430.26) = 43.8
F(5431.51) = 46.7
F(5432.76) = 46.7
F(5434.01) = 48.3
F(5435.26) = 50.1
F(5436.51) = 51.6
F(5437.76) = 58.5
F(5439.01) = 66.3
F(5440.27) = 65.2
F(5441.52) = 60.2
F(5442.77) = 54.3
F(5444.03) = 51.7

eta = -0.06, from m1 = 1.07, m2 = 1.01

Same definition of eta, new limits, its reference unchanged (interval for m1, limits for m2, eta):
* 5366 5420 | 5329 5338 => -0.01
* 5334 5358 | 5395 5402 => -0.02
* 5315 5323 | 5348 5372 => 0.04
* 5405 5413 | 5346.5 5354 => 0.20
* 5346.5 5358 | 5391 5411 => -0.12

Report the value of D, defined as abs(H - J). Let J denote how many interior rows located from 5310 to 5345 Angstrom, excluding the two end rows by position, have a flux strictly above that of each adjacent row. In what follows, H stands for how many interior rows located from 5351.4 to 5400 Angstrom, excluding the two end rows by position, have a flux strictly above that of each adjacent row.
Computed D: 2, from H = 8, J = 6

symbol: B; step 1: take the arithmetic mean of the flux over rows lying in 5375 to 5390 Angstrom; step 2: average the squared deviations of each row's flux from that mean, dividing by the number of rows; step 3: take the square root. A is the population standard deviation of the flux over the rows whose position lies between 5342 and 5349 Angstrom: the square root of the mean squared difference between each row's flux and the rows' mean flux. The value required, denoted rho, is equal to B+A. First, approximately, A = 3.5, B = 3.60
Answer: 7.1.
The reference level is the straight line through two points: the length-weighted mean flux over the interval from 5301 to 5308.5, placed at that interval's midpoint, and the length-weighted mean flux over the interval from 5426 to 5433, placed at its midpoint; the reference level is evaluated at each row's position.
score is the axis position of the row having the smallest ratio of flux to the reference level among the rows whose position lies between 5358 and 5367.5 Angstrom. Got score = 5366.86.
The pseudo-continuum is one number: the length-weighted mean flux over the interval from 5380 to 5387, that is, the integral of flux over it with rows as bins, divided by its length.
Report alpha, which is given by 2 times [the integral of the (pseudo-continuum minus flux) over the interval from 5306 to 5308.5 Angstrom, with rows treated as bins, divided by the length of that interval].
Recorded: -11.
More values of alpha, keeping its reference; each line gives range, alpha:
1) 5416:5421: -6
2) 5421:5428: 7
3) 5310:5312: -6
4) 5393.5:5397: 5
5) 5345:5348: 8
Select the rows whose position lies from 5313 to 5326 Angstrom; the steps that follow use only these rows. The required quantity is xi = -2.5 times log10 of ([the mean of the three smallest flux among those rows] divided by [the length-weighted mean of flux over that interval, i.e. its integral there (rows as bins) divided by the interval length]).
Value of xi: 0.14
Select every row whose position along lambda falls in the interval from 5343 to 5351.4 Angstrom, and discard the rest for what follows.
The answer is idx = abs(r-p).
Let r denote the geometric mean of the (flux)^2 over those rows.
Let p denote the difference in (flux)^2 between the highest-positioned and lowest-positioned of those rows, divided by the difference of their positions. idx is 3038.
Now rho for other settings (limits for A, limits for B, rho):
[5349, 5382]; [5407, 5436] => 11.3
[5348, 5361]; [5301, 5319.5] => 6.1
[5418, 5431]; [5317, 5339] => 10.2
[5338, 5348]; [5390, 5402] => 7.9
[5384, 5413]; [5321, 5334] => 7.3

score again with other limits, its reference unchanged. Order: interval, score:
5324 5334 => 5329.91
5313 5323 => 5320.11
